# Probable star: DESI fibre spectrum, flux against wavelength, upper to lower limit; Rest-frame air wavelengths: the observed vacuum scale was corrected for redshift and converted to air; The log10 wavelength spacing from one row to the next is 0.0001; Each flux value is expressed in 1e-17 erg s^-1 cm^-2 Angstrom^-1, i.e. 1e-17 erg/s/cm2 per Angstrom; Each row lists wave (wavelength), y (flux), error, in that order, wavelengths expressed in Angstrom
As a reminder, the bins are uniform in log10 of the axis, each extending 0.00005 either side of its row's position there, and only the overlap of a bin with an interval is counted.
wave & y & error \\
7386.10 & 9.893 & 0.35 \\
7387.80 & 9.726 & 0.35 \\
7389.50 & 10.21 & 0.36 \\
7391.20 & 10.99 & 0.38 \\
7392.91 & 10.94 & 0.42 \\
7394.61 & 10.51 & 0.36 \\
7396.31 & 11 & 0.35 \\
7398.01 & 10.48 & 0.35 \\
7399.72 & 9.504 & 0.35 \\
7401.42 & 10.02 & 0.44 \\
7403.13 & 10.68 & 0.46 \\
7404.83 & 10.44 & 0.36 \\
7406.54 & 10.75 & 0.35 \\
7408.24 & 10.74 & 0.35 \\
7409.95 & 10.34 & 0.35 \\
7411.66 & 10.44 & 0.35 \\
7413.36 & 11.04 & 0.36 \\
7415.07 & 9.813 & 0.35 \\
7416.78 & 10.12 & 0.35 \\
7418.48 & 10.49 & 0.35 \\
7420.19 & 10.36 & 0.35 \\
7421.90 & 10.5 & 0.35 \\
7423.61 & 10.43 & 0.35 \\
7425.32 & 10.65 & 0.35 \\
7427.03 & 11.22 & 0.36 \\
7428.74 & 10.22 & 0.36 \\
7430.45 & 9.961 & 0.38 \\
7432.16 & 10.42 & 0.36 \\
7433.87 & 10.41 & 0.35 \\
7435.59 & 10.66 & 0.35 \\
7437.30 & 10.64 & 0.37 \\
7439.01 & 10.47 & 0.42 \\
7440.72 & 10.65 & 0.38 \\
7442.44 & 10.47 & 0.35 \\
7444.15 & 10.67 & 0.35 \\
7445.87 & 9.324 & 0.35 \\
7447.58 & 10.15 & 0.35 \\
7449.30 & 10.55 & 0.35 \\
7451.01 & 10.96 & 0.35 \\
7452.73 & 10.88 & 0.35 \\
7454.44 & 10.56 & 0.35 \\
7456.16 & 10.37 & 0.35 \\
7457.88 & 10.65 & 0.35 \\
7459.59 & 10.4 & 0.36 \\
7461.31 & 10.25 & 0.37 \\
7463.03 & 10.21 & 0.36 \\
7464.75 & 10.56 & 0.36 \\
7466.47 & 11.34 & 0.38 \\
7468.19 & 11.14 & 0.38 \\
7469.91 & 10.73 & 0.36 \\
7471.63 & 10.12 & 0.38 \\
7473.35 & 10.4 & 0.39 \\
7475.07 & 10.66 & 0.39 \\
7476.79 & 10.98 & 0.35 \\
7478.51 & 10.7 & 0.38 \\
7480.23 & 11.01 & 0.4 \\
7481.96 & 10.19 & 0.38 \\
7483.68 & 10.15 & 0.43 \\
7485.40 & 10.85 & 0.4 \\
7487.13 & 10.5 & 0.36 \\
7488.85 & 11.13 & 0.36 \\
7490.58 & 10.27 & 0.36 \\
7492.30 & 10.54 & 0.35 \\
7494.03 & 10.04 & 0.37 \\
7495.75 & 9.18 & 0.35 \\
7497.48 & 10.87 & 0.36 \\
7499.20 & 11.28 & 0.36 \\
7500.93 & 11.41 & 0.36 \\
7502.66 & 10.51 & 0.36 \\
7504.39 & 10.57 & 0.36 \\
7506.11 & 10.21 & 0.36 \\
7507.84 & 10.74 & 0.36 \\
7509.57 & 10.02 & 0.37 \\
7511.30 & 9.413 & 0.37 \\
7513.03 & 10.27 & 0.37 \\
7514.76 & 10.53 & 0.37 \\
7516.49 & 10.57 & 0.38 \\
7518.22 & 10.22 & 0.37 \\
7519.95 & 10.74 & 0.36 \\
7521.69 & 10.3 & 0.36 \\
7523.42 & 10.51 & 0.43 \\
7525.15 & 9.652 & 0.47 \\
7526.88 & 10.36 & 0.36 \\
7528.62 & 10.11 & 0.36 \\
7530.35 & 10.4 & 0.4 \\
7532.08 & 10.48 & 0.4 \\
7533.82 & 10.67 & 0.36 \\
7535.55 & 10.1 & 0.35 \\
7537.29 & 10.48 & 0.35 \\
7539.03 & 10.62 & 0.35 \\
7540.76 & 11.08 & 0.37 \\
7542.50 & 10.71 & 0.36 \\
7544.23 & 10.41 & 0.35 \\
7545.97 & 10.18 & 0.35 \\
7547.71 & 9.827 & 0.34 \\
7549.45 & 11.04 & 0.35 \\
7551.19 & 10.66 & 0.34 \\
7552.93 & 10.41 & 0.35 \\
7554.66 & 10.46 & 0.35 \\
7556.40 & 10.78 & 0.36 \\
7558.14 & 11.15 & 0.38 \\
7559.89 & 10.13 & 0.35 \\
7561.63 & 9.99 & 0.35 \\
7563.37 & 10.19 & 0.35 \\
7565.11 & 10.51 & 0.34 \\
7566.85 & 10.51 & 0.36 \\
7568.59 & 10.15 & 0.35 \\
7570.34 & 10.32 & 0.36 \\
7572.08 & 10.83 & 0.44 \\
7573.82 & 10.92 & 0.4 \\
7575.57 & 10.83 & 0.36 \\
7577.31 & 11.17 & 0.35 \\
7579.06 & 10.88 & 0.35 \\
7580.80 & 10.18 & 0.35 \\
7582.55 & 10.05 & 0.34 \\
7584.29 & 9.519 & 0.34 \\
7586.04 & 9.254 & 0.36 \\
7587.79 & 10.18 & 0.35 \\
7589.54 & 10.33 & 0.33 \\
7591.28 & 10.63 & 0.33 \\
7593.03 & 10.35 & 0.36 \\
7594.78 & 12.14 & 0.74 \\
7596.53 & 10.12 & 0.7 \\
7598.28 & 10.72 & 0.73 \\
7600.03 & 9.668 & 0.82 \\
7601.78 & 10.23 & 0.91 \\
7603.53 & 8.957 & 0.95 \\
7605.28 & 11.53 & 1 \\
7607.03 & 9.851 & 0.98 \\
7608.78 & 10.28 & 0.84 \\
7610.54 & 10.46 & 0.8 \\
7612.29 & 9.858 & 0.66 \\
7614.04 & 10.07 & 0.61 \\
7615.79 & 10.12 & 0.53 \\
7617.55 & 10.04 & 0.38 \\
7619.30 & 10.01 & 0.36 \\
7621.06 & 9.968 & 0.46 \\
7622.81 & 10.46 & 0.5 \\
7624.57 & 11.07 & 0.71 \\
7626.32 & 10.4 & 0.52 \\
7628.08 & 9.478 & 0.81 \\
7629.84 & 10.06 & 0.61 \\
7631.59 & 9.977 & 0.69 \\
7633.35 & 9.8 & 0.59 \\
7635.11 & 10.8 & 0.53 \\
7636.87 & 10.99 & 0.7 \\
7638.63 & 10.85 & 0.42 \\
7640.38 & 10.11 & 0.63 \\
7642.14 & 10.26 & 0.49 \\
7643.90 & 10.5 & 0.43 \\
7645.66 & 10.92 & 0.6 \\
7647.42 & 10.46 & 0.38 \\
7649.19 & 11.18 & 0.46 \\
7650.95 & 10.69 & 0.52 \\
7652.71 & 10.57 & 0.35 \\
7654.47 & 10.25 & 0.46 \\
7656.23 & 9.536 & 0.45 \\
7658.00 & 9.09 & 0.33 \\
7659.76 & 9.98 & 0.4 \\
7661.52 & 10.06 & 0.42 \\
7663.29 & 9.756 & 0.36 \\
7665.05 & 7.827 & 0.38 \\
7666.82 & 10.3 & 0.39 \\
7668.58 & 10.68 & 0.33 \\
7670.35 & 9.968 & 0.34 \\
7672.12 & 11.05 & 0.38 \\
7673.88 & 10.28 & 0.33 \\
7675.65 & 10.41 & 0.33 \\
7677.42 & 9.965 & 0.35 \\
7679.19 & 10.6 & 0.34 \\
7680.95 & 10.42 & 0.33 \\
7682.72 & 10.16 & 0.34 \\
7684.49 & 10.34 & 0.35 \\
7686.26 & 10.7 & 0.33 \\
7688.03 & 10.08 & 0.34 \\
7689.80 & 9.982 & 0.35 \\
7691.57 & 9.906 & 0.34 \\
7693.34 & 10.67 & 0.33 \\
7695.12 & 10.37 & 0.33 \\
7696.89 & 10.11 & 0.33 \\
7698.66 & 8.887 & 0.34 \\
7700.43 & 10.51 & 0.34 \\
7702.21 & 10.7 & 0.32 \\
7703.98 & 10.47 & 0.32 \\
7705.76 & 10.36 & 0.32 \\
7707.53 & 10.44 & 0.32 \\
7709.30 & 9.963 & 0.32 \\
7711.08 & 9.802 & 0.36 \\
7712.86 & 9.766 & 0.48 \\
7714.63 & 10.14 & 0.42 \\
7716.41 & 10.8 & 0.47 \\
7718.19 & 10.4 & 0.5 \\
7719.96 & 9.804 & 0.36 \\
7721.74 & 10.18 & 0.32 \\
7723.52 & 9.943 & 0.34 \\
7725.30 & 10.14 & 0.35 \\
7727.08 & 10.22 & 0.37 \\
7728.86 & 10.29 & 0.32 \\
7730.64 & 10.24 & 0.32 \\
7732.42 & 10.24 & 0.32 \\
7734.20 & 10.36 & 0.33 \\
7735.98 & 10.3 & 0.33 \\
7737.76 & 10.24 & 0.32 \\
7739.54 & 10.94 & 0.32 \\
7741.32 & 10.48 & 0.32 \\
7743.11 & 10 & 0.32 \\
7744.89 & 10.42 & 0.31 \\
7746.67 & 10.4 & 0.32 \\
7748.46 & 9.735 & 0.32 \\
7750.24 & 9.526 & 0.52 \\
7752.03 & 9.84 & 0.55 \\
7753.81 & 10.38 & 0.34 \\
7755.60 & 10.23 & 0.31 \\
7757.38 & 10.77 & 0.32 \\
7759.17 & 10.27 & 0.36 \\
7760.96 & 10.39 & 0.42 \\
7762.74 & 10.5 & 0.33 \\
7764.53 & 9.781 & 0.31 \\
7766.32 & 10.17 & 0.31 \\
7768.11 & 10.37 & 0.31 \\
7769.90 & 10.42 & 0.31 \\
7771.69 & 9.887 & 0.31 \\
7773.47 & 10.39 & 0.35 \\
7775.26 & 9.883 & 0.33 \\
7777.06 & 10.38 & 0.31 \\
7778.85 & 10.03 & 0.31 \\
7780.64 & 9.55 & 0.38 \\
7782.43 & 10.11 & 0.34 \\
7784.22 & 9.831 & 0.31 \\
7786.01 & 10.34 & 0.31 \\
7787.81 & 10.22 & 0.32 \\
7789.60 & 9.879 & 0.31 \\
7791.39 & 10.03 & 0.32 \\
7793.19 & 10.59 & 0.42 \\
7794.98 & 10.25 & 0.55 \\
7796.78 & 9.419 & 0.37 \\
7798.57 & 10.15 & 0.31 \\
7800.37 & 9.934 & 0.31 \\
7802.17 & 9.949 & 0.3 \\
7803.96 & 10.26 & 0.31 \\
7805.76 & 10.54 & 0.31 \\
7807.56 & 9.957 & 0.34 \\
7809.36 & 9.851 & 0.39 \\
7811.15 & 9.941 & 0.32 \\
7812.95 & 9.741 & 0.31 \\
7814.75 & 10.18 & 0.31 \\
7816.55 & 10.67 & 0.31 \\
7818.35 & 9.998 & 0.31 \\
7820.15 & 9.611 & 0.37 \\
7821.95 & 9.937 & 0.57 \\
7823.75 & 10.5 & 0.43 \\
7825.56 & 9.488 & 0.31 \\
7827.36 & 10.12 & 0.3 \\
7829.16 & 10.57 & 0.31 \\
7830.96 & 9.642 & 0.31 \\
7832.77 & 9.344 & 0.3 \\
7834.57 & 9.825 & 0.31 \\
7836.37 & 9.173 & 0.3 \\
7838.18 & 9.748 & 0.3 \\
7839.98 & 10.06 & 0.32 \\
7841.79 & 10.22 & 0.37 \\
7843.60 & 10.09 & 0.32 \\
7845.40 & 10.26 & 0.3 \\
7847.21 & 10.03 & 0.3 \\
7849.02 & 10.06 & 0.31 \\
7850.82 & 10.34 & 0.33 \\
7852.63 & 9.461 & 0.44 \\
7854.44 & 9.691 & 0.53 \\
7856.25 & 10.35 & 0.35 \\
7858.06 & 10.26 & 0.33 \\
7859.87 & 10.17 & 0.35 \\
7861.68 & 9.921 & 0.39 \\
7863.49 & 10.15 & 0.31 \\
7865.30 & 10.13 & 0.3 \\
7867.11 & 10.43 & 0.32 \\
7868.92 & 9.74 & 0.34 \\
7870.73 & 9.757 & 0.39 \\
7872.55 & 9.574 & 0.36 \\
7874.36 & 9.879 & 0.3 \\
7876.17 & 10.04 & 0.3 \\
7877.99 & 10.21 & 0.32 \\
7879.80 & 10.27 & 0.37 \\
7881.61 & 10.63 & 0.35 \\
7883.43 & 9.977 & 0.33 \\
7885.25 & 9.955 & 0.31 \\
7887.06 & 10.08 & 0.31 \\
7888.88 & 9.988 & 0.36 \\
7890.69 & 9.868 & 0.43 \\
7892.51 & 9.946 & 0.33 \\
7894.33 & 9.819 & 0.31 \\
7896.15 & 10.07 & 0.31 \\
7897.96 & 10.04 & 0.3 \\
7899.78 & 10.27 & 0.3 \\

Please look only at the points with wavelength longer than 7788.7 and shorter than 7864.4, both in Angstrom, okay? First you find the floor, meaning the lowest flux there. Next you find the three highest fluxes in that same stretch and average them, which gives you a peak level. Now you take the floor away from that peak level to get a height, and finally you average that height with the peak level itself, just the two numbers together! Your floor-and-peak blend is 6.0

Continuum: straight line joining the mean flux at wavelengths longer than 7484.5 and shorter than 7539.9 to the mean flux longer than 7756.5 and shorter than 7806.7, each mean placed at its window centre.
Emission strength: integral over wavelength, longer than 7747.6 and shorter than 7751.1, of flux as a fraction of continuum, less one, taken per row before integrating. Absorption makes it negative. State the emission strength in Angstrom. -0.19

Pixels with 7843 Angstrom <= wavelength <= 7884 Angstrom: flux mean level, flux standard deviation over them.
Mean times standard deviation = 3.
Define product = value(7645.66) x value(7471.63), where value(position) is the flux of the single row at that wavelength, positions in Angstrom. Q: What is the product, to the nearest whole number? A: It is 111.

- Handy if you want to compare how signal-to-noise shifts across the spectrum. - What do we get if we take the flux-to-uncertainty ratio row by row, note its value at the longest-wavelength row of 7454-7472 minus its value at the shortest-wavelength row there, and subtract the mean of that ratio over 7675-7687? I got -34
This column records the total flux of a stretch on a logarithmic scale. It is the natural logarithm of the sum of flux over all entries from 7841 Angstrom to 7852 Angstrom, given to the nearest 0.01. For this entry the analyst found 4.11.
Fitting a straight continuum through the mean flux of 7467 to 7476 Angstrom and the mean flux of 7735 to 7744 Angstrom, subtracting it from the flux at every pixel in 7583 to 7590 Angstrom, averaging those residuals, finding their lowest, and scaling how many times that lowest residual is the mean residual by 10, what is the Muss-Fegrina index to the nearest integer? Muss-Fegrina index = 18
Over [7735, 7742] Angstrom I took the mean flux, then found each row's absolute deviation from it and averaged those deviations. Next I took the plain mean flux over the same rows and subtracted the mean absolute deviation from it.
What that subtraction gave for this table 10.3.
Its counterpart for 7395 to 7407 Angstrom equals 10.0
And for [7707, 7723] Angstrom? 9.9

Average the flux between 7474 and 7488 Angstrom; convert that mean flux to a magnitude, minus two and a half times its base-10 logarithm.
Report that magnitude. -2.57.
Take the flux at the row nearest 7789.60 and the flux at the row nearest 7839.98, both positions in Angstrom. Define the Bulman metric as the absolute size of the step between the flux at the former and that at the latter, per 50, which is 0.004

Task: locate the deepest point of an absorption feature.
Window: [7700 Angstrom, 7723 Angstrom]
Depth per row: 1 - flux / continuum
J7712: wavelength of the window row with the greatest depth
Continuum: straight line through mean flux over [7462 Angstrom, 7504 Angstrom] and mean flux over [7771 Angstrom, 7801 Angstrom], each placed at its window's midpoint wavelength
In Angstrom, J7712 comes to 7712.86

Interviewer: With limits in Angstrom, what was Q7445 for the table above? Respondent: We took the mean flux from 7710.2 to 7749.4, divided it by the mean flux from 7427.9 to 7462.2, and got 0.98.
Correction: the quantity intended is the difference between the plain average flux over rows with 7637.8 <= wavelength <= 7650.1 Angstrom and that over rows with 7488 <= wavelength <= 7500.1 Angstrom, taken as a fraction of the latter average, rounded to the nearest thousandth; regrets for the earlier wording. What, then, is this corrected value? 0.013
